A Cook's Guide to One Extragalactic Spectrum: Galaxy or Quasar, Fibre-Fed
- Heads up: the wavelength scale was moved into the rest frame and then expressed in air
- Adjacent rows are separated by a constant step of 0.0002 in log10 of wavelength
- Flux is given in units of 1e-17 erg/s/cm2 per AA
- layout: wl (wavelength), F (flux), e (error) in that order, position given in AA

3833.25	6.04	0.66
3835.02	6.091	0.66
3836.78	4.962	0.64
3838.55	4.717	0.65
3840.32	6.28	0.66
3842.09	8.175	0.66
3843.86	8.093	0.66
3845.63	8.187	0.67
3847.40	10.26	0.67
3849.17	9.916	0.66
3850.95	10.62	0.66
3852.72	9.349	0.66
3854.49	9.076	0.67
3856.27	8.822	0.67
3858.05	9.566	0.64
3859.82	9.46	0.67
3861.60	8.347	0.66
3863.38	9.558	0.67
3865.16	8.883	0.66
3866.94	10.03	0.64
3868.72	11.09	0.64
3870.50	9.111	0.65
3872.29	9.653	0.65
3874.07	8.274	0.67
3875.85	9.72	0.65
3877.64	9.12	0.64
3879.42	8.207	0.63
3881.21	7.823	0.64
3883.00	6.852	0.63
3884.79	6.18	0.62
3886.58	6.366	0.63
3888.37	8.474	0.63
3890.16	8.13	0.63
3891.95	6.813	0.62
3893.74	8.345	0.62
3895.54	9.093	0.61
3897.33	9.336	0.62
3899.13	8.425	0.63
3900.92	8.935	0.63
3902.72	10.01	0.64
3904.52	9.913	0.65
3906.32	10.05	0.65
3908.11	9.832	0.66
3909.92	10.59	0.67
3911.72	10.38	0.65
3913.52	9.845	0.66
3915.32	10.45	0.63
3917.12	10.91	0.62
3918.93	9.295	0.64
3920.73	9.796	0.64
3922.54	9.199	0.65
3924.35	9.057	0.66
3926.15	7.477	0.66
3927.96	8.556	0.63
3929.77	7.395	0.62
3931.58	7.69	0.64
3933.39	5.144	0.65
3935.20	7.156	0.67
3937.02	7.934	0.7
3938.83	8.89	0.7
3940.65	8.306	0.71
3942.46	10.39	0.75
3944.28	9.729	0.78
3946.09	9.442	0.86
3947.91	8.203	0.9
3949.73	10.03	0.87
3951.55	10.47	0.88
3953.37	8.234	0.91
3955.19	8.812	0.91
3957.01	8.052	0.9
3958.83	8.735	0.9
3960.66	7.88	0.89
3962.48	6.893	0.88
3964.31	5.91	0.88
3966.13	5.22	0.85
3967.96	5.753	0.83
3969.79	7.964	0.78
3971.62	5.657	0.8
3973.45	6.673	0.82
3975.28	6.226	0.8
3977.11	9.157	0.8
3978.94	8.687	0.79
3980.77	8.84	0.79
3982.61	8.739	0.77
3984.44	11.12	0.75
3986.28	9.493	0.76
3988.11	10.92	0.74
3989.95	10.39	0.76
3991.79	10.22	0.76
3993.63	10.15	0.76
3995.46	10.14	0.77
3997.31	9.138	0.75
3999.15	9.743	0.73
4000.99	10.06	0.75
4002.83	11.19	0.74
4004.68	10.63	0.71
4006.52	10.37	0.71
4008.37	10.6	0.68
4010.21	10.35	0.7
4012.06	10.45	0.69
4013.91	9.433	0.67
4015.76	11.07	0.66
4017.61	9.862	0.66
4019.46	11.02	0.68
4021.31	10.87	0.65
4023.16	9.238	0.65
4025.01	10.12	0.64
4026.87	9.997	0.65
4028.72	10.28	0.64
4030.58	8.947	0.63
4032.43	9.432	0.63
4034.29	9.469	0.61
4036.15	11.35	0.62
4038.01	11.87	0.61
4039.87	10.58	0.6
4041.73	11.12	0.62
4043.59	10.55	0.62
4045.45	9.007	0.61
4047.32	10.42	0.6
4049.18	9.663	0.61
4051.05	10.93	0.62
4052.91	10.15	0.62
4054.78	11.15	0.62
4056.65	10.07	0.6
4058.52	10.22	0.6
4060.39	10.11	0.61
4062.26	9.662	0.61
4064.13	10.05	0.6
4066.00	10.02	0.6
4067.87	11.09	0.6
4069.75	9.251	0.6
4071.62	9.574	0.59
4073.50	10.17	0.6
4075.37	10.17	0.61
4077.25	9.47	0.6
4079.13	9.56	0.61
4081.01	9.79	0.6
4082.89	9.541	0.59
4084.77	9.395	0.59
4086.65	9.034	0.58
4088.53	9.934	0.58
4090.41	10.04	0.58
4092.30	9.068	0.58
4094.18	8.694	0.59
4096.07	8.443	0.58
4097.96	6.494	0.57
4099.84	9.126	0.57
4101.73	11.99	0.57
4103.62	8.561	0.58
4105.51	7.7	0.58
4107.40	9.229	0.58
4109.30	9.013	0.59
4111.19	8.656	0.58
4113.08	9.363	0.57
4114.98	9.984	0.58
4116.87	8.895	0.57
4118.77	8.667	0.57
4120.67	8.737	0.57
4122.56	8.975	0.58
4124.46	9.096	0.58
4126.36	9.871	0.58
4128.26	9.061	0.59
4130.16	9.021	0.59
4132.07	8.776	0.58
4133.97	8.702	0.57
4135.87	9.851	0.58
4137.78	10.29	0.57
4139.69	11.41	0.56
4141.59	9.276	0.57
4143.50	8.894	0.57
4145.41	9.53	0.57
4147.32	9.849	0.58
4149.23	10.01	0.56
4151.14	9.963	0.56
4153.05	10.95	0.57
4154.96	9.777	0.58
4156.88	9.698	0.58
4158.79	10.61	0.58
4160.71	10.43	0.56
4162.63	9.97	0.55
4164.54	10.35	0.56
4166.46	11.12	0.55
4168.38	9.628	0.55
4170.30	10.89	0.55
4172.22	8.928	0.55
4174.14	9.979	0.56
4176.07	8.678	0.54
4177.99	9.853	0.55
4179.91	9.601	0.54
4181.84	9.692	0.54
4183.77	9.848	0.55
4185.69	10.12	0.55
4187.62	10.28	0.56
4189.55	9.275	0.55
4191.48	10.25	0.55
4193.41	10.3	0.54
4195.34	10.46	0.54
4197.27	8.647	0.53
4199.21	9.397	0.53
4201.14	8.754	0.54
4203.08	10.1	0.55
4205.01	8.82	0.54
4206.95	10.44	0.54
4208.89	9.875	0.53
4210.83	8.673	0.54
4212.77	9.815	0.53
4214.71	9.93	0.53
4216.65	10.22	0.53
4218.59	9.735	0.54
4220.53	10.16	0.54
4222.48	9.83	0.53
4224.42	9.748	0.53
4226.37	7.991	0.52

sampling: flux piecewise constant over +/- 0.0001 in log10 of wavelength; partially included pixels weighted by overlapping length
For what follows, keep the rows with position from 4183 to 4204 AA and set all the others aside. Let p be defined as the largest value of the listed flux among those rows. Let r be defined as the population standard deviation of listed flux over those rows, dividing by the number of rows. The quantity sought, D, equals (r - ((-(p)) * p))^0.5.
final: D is 10.5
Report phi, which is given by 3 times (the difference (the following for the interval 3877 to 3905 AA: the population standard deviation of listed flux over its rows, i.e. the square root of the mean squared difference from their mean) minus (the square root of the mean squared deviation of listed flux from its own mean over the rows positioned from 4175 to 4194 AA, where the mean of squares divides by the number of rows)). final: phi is 2.0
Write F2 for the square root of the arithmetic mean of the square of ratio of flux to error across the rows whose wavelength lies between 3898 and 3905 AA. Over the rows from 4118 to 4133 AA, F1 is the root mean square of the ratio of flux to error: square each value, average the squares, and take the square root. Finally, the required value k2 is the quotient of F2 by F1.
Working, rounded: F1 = 16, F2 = 14.6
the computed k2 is 0.9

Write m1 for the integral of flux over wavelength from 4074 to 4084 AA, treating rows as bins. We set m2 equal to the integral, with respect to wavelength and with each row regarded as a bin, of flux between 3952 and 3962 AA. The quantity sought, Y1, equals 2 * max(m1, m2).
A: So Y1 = 194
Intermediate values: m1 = 97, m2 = 84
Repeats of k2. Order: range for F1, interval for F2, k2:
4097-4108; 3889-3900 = 0.9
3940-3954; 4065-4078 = 1.5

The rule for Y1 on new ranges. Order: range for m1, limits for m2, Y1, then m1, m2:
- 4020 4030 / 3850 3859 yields 202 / 101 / 85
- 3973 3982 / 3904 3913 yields 183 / 72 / 91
